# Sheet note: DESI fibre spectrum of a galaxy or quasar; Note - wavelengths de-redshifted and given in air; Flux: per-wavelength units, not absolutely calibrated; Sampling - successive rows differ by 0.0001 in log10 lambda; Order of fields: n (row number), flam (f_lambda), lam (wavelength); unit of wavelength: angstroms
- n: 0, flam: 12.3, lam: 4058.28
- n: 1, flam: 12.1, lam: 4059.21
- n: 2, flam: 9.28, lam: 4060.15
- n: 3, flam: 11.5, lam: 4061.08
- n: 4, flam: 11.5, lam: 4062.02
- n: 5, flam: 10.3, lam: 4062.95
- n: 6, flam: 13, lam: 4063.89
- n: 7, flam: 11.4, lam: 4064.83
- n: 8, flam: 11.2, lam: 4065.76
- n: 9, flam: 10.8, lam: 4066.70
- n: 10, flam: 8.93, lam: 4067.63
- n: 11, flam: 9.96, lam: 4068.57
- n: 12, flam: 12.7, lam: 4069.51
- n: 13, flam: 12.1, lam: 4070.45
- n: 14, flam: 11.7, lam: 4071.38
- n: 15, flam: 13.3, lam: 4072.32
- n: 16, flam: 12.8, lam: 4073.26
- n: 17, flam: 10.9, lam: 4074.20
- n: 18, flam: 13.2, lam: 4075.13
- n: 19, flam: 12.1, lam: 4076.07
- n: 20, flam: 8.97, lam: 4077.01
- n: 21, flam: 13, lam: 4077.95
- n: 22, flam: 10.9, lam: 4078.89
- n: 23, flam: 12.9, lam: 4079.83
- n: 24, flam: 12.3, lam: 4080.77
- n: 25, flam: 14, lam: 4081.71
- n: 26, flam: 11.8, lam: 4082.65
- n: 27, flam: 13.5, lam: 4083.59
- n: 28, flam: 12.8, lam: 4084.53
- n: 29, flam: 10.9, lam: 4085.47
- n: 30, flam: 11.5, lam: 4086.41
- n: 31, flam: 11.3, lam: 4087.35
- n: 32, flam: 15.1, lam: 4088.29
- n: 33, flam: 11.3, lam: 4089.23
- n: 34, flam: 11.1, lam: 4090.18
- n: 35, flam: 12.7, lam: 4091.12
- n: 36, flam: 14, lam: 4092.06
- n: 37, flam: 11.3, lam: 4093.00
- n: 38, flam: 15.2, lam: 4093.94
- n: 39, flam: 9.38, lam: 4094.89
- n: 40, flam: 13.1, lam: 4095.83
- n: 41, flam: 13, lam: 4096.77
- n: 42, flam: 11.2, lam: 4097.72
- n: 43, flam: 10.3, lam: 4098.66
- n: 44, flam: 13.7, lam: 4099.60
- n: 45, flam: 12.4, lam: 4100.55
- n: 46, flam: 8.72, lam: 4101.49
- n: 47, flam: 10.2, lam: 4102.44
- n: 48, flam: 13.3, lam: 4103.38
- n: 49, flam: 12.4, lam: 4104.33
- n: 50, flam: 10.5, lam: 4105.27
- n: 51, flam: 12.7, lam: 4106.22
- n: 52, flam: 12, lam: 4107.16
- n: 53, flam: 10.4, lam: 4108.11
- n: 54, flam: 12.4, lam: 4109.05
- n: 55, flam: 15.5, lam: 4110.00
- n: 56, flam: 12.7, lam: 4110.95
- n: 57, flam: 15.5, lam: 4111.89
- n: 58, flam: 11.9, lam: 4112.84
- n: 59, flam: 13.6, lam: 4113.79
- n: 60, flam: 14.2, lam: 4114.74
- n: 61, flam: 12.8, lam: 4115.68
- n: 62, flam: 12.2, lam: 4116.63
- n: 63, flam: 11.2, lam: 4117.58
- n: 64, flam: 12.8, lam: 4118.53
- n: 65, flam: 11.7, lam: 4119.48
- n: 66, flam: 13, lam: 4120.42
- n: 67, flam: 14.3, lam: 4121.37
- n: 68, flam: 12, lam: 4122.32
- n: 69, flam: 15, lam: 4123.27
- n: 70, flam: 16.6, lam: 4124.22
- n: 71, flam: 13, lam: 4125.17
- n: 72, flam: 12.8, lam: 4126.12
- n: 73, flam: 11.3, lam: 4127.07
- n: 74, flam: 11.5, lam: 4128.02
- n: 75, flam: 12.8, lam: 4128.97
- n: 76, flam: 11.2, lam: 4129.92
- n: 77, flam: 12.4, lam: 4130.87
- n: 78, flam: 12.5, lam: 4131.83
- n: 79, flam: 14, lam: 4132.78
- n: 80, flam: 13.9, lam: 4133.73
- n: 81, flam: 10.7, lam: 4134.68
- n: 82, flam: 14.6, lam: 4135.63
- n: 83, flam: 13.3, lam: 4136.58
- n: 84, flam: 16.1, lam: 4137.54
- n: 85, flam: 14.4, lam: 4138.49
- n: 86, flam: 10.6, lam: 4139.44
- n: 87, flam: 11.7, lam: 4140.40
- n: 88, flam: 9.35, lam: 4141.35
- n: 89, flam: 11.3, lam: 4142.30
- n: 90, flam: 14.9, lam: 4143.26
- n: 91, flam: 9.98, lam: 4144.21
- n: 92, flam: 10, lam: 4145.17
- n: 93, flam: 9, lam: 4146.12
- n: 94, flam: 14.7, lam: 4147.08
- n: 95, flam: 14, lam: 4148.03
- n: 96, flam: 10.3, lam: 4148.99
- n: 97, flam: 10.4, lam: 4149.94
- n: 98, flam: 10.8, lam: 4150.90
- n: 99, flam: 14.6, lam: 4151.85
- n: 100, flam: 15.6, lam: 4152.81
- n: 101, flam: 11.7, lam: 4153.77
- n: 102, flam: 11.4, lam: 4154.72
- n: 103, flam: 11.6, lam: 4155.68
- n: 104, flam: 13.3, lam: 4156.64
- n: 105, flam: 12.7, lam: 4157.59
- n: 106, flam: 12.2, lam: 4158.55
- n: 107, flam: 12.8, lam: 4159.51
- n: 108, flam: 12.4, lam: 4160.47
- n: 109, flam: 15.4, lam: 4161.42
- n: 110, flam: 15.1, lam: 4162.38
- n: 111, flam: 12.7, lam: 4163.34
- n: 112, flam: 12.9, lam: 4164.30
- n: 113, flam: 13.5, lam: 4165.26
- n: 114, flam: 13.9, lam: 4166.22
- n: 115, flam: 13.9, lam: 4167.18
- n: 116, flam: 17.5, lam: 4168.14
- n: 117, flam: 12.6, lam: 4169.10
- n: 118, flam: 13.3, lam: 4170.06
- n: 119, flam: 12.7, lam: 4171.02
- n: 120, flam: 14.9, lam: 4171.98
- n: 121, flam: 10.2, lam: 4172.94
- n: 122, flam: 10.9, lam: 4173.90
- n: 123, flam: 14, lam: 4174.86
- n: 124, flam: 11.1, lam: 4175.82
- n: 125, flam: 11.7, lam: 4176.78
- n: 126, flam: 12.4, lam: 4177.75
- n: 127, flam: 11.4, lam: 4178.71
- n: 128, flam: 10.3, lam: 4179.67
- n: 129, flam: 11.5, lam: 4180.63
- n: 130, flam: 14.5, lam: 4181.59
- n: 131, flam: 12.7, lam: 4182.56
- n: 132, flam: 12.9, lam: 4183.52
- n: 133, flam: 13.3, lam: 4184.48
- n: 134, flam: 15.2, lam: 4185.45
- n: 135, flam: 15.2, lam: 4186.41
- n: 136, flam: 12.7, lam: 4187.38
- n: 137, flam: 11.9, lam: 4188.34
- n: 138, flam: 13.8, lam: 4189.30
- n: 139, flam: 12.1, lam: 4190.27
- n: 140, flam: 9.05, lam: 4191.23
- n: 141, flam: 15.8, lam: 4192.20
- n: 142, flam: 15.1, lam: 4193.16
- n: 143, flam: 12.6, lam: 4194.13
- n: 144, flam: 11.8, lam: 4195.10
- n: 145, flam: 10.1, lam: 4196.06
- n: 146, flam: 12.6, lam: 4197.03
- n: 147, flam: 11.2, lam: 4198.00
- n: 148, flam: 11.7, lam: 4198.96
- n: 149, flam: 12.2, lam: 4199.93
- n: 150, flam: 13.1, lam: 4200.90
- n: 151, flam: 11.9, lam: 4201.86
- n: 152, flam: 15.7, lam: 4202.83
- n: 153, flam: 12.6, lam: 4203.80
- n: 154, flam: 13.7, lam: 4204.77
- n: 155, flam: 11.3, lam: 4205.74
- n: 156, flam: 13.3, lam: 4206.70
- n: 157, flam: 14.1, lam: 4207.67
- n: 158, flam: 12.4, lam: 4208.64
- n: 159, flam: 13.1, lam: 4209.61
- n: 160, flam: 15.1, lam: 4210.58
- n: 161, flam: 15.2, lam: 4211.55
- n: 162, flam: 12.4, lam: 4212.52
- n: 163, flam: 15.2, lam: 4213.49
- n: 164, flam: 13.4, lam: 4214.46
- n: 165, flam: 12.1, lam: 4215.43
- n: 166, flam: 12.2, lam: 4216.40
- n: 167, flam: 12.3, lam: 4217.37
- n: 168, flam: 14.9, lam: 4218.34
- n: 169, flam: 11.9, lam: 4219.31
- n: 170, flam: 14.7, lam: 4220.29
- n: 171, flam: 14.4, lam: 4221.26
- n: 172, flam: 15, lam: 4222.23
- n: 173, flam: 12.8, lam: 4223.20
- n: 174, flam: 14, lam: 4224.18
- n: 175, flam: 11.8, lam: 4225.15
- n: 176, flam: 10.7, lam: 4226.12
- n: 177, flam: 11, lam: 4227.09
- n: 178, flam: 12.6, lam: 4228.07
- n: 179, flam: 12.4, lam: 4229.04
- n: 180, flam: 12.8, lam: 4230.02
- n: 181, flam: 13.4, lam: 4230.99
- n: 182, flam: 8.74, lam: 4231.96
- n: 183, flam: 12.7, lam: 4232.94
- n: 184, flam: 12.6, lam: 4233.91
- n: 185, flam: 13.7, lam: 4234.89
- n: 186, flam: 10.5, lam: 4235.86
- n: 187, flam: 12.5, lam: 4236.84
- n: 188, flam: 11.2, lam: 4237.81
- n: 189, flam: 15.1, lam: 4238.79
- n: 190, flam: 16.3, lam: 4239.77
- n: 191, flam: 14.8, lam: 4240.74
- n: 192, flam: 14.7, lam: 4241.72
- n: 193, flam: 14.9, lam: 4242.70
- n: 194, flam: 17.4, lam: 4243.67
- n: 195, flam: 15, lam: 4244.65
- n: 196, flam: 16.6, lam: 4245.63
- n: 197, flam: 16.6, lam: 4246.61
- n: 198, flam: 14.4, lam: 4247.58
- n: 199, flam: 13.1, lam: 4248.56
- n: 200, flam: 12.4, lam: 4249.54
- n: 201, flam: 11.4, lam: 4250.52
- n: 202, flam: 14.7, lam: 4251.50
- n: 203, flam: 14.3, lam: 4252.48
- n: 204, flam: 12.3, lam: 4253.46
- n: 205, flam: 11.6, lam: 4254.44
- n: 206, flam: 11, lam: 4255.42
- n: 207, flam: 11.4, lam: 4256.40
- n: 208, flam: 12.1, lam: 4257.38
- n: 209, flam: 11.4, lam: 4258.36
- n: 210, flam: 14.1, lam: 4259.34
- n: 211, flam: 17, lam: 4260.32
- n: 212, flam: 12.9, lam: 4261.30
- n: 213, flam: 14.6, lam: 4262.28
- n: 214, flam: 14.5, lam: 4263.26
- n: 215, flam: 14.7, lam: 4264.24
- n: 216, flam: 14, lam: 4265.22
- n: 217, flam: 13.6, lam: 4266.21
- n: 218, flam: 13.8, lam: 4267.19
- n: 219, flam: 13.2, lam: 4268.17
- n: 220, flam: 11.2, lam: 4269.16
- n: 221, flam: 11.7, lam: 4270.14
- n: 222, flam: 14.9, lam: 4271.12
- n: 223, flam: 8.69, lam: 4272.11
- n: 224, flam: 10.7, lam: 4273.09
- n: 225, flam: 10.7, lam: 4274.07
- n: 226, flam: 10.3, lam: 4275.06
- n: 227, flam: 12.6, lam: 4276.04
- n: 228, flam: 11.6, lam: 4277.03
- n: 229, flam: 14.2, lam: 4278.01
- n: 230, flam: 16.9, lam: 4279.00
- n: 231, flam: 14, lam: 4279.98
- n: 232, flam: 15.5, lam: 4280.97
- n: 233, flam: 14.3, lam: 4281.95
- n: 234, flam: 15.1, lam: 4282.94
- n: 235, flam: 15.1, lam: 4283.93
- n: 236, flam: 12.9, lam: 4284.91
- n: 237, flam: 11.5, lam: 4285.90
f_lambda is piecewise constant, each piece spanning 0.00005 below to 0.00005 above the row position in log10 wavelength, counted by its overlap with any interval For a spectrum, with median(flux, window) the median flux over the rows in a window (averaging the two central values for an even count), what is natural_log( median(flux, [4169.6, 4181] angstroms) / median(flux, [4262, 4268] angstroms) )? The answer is -0.21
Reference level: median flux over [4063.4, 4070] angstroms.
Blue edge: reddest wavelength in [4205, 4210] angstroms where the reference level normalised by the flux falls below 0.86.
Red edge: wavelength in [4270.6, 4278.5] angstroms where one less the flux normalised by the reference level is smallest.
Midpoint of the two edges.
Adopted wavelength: 4240.4 angstroms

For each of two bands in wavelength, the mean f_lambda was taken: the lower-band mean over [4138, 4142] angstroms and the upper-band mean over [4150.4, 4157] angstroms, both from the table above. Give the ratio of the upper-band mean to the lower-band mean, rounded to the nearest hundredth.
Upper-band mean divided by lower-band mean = 1.10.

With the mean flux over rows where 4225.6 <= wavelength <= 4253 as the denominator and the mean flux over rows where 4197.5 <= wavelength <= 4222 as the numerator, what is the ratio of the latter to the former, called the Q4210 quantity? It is 0.98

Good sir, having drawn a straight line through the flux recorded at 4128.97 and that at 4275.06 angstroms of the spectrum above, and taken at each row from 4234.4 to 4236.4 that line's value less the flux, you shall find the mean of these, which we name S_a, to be -1.1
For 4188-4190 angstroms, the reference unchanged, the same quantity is -1.1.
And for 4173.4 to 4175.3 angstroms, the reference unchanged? -0.4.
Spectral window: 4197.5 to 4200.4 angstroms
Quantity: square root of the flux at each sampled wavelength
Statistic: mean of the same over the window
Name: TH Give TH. 3.42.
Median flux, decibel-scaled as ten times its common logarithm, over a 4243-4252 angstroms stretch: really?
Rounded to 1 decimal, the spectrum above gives 11.7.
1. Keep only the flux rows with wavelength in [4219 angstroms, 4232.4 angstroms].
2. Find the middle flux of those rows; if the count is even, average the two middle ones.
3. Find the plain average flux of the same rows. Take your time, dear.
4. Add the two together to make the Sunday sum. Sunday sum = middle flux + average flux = 25.3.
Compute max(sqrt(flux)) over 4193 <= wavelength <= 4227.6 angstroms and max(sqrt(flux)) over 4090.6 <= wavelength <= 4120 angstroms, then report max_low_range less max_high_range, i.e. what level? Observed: 0.0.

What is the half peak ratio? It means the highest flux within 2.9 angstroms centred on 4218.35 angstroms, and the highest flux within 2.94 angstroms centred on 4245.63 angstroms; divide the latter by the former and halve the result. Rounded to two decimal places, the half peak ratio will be 0.56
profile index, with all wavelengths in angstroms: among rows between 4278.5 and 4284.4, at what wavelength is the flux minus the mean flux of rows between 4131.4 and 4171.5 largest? 4279.00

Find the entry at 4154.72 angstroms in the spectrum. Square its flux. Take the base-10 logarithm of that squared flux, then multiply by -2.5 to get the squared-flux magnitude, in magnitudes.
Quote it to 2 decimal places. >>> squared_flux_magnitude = -5.28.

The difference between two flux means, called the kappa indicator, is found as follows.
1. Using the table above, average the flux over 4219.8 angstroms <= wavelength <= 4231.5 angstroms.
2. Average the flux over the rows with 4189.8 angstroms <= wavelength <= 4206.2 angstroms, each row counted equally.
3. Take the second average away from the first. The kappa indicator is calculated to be 0.46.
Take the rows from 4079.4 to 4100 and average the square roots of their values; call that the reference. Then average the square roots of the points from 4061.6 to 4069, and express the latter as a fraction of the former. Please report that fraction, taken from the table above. 0.94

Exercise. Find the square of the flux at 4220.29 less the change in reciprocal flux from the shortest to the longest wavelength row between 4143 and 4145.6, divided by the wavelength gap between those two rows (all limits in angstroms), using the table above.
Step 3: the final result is 216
